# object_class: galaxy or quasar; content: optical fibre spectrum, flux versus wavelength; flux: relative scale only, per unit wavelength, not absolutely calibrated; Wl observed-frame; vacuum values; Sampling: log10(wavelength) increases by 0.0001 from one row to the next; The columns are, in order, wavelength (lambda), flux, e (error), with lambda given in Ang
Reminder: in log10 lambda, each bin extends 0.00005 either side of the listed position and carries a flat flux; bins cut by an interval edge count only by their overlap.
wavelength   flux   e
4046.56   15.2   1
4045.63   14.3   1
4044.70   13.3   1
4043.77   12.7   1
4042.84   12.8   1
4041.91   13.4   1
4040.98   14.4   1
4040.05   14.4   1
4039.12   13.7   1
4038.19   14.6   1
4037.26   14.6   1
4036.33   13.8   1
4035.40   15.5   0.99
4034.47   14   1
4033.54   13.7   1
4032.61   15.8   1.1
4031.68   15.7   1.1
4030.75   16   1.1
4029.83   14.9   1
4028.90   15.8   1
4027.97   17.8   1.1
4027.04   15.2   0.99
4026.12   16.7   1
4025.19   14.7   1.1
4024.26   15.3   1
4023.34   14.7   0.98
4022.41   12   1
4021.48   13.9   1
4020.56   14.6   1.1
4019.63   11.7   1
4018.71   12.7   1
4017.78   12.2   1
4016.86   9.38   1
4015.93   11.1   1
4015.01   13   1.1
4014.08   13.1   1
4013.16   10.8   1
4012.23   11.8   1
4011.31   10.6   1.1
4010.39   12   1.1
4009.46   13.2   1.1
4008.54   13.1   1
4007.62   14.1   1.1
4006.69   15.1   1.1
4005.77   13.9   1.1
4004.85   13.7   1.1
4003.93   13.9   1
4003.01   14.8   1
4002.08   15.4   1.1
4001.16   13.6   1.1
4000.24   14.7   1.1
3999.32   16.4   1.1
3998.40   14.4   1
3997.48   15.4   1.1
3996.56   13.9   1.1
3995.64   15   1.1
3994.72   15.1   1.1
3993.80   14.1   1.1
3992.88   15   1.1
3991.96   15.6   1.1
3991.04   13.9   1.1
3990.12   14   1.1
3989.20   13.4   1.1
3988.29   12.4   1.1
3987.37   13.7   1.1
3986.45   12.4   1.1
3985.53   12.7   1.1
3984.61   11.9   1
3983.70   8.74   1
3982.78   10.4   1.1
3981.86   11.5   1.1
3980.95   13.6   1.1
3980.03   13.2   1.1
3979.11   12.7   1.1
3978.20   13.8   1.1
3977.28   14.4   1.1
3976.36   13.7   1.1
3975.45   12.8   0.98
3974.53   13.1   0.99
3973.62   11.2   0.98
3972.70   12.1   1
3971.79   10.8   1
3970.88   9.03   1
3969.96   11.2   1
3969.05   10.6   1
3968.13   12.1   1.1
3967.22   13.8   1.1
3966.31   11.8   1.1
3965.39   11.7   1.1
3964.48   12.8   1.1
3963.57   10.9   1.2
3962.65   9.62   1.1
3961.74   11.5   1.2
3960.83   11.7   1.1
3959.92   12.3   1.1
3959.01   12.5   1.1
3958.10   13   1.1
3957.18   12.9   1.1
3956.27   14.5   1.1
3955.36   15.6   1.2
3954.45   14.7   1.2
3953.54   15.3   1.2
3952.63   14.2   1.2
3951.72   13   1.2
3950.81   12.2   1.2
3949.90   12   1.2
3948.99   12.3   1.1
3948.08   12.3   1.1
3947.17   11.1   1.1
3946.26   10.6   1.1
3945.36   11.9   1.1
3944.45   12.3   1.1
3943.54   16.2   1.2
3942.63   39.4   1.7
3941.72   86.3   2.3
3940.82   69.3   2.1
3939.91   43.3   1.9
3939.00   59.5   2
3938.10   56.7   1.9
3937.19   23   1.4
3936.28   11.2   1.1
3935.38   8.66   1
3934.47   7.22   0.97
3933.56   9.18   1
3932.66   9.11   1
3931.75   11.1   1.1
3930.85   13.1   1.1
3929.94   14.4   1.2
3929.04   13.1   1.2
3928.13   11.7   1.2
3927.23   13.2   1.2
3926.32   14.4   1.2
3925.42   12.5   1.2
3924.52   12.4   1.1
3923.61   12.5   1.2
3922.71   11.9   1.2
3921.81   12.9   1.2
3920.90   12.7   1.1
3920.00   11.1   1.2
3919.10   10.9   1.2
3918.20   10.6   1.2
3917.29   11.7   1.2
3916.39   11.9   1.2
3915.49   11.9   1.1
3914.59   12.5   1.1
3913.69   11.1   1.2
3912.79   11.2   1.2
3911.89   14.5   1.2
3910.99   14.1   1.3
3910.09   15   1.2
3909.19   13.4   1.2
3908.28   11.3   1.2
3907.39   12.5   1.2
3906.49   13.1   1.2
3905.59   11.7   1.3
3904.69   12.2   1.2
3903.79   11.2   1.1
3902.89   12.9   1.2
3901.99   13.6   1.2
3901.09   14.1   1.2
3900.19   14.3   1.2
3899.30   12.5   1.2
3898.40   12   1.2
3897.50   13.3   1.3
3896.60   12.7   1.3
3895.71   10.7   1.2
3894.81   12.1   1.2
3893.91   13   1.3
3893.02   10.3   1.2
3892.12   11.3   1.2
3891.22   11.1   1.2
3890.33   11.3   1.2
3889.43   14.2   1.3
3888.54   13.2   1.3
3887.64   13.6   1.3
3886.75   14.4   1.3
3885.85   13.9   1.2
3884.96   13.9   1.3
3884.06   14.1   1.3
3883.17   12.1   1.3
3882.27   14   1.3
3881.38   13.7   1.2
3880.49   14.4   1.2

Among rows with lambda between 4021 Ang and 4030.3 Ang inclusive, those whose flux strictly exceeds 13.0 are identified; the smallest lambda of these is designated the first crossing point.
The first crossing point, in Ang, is 4021.48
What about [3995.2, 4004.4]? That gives 3995.64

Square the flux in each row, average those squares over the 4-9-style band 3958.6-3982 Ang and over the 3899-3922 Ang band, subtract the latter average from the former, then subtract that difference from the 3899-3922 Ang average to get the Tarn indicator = 167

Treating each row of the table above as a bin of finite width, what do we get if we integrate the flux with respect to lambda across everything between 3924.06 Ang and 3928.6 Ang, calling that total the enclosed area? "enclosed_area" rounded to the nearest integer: 58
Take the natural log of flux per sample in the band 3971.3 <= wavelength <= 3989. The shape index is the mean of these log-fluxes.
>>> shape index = 2.51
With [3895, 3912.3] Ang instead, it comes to 2.55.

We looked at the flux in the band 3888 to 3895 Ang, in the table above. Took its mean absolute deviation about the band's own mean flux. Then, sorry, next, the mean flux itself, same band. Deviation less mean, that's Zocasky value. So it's -11.0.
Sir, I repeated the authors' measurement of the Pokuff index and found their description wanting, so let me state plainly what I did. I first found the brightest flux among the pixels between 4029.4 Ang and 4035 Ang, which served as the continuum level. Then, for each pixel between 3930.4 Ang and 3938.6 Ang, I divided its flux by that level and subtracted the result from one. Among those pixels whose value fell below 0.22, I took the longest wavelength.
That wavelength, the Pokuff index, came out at 3938.10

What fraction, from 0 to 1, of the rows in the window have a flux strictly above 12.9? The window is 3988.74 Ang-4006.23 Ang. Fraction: 1.00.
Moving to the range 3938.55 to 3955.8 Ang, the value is 0.58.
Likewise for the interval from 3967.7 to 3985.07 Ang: 0.32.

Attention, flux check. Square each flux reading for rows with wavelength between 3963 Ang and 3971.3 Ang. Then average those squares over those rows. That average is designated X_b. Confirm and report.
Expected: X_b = 135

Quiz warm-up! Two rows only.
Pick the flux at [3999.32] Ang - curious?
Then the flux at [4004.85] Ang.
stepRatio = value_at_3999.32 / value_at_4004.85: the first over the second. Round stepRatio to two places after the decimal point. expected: 1.20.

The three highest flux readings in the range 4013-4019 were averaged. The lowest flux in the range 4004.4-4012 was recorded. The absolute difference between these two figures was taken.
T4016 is 2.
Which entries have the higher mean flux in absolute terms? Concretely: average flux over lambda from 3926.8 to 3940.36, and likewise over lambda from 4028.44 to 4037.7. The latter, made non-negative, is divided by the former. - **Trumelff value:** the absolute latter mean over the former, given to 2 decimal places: 0.74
